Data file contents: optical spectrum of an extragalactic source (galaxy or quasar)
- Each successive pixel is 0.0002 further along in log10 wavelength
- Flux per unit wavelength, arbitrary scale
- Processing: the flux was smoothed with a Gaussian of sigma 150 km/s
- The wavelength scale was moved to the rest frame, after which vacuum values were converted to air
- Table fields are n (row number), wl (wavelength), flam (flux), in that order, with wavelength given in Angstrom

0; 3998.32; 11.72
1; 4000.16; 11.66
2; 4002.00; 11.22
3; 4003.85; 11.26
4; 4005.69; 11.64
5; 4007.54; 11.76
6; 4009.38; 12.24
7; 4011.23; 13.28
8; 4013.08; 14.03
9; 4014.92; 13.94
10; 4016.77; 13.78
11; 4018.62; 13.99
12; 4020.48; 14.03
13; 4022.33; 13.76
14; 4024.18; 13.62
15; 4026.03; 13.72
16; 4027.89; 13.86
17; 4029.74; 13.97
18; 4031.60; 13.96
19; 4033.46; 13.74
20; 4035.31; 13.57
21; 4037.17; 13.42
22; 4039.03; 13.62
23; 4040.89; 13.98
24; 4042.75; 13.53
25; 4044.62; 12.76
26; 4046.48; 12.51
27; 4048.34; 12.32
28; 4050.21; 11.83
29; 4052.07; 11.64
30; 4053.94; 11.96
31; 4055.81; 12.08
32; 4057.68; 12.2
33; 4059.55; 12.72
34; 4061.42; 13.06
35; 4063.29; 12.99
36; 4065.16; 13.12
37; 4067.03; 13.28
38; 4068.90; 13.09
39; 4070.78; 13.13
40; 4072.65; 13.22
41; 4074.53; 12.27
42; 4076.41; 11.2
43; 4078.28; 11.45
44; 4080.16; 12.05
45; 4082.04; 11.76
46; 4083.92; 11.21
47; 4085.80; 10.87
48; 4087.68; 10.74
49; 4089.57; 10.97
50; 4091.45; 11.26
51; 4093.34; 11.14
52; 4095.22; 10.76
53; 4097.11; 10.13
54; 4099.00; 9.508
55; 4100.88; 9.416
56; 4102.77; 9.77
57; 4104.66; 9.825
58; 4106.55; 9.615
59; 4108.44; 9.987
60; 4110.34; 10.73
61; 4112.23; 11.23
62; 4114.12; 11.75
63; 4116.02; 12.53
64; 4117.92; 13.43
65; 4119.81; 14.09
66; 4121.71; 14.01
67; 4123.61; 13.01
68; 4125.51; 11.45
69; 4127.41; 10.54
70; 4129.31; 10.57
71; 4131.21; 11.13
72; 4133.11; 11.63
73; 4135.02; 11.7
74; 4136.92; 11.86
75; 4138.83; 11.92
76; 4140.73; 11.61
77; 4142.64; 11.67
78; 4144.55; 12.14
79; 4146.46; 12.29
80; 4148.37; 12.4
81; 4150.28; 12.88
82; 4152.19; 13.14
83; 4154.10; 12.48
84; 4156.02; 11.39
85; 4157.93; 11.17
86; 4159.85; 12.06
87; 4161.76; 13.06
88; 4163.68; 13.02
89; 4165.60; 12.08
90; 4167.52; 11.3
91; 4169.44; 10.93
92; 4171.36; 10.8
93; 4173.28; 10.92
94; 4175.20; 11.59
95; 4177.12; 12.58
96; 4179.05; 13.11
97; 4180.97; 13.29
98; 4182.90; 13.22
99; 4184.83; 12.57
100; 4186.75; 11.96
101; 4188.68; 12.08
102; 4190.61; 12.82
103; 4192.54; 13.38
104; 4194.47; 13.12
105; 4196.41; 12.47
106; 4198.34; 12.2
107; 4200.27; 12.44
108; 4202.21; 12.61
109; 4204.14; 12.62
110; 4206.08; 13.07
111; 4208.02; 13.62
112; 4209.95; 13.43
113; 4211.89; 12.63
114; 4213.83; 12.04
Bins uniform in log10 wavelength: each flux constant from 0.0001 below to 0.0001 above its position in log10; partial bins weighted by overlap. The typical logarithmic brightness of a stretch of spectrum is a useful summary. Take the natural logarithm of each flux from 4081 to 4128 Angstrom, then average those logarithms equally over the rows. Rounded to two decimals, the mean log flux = 2.41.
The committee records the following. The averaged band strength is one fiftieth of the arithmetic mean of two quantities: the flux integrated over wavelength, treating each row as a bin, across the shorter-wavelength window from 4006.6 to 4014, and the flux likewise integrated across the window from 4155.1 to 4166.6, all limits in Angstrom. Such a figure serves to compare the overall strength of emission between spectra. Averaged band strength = 2.34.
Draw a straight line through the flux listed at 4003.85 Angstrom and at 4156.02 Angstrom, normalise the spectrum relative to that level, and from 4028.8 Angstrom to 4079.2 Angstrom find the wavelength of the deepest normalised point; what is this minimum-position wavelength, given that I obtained 4076.41 Angstrom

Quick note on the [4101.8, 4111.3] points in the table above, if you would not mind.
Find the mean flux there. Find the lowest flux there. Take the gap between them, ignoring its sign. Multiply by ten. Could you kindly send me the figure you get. 3.7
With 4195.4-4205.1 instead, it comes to 2.7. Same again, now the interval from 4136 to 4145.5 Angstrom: 2.3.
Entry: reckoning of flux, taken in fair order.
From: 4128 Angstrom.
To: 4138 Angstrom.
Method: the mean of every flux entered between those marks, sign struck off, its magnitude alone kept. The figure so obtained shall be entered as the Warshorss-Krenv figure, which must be 11.4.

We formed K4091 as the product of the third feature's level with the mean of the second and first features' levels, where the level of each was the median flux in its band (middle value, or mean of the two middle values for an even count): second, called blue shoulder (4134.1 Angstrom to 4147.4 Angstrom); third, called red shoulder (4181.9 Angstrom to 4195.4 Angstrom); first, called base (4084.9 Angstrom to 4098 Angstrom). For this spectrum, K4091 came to 146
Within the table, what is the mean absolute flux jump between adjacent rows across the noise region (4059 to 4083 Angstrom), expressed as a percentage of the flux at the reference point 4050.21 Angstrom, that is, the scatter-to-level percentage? 2.9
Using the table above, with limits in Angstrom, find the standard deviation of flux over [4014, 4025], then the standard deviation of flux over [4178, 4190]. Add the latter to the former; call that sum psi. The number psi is 0.7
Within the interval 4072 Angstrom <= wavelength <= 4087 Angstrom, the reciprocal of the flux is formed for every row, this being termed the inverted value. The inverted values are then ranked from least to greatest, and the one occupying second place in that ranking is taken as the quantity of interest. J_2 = 0.081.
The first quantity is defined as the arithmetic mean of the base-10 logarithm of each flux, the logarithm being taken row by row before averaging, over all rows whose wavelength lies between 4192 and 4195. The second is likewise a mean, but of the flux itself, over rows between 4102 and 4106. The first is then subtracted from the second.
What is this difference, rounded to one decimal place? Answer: 8.7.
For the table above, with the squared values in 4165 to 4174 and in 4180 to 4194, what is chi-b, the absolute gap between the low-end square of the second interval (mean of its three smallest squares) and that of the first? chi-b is 31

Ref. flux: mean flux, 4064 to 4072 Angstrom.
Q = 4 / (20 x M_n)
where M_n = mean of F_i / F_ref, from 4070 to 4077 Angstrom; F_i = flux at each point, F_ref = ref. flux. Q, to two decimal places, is 0.21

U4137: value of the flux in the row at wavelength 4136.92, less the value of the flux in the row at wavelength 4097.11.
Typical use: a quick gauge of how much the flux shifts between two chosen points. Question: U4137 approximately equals 1.7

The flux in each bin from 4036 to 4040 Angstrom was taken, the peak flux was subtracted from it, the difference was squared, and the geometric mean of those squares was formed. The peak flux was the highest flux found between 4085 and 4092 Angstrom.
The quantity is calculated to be 5.1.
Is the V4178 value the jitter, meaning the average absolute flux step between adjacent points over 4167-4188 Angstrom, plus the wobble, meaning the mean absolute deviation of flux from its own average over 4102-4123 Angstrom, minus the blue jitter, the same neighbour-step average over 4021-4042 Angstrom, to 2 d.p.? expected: 1.74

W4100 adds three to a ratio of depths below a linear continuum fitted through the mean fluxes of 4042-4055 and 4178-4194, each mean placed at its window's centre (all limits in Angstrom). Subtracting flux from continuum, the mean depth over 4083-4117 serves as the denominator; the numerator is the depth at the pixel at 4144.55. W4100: 3.3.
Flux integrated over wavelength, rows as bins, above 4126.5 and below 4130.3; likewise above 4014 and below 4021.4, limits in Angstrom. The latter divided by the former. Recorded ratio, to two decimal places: 2.57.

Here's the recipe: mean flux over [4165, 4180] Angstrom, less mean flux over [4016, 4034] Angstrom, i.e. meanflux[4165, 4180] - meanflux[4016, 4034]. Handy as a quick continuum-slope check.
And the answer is -2.2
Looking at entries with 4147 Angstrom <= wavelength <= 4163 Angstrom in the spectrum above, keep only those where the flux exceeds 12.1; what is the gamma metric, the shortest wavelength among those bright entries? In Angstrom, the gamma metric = 4148.37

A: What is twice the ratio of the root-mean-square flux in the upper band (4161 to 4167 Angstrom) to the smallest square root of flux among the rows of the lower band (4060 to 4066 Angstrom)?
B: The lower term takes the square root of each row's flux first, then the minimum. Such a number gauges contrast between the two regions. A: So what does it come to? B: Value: 7.1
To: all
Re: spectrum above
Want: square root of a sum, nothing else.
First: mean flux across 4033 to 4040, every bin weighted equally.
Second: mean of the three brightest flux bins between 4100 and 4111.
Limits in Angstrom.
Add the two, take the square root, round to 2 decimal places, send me 4.88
